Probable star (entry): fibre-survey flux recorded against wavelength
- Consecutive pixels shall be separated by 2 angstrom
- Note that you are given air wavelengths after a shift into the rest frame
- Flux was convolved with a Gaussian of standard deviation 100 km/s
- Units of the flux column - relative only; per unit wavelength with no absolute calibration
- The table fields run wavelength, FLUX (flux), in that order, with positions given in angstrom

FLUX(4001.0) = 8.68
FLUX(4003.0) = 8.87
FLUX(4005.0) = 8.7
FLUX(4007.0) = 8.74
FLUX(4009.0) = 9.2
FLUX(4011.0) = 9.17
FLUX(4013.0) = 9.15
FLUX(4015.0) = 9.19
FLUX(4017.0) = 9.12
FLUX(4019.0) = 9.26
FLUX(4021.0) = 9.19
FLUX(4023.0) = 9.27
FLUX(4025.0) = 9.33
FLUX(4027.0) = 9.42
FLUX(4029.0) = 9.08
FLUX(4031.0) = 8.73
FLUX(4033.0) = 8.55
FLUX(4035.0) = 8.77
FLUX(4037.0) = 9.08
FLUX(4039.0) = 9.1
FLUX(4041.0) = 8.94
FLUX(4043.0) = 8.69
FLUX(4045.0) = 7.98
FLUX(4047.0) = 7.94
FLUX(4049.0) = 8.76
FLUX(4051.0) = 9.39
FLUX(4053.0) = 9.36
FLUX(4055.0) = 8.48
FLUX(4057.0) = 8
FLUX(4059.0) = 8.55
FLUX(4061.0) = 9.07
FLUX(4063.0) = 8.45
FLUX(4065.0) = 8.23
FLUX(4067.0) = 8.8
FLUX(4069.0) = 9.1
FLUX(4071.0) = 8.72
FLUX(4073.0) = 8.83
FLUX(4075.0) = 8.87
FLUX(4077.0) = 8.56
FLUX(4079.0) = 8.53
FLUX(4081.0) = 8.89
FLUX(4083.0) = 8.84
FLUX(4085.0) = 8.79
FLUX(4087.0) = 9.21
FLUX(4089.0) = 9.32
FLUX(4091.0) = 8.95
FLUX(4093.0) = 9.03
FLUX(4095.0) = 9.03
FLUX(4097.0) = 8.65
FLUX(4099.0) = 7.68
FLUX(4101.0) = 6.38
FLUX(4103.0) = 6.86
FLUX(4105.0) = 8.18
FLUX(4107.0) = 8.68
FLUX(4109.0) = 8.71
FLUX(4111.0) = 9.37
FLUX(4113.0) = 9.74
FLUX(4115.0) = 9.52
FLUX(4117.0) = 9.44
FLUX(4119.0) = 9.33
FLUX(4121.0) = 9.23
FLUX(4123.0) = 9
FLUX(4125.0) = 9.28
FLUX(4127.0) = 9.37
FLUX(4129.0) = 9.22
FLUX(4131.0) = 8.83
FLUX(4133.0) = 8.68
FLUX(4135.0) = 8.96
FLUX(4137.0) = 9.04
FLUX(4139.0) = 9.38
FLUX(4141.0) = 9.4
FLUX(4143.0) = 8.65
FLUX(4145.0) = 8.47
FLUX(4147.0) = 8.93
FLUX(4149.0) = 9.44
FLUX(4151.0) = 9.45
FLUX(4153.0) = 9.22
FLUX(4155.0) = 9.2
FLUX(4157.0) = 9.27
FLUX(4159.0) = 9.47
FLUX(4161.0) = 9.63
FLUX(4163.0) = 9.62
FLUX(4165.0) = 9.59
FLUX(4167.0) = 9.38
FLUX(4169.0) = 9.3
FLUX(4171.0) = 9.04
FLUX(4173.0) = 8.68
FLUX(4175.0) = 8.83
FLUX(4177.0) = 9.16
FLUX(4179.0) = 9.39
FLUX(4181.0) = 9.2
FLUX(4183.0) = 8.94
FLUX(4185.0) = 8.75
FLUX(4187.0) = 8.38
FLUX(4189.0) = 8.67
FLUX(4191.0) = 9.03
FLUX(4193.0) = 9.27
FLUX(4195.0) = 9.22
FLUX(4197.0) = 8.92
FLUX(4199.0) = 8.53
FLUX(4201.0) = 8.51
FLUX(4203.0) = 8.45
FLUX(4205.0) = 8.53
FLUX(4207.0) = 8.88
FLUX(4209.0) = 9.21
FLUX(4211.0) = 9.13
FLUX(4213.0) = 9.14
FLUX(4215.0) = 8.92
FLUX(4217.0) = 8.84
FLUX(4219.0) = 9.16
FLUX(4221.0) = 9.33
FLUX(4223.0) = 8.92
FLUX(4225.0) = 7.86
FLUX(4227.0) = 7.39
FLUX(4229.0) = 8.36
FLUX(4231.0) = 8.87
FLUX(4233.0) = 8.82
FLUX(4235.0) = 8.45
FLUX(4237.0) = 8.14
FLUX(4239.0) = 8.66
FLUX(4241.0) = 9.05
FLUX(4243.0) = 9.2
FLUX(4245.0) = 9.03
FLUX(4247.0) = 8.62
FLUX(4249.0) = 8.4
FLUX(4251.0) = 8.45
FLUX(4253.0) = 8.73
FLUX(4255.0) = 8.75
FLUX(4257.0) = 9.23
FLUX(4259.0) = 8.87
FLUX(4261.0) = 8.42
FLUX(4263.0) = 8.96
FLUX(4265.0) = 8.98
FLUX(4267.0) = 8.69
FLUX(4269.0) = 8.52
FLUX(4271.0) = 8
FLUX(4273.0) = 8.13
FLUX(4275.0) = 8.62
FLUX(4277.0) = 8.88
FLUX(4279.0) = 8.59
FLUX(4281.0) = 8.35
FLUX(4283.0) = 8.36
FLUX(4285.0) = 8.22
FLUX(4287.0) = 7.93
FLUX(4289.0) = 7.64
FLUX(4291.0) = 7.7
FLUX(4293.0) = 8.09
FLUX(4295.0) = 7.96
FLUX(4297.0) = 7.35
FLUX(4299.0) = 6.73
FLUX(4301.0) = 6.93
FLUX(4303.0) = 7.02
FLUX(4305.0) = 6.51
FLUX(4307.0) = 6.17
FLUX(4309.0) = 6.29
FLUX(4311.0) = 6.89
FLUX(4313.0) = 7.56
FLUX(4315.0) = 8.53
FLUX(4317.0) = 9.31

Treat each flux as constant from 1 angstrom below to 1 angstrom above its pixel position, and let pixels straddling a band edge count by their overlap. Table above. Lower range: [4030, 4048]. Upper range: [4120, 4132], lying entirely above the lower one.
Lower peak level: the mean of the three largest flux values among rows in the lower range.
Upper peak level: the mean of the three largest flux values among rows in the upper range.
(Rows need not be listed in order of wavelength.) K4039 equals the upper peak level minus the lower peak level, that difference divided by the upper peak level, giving 0.03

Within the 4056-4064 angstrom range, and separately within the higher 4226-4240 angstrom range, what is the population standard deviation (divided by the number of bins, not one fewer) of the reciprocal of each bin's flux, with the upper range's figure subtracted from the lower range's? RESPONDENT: -0.0020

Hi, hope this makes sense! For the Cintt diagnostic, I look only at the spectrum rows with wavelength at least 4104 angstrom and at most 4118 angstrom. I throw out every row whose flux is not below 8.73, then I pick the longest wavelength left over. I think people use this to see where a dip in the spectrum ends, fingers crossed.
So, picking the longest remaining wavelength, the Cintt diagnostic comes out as 4109.0 angstrom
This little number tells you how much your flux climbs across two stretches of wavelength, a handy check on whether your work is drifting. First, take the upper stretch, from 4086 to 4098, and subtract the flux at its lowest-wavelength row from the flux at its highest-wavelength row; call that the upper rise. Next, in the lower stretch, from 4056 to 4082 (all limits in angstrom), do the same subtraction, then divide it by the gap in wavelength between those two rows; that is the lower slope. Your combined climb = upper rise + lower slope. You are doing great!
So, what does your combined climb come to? -0.52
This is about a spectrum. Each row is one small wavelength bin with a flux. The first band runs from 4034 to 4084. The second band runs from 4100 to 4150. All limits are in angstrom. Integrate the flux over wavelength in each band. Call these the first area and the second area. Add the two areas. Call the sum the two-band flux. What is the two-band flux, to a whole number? 880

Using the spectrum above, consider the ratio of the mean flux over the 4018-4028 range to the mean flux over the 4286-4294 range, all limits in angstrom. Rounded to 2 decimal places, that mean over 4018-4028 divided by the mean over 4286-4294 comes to 1.19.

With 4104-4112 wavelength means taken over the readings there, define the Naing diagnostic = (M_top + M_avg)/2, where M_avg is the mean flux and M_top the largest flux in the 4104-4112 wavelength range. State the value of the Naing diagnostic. 9.05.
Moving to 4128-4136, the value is 9.07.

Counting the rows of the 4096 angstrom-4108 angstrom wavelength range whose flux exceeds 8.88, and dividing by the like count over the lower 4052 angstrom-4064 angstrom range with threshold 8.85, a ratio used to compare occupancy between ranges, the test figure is 0.0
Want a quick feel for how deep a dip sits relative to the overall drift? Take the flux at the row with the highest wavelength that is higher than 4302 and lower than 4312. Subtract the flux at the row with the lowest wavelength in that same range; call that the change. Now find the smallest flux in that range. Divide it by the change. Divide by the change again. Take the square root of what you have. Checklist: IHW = 19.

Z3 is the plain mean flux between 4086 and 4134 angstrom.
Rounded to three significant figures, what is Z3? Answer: 8.82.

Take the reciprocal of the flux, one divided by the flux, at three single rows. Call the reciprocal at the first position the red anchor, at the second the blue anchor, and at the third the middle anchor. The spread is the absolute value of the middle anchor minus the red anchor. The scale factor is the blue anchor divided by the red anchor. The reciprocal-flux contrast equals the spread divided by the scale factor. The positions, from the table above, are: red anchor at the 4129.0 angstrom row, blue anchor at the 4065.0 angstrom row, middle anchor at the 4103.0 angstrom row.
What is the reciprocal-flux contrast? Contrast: 0.033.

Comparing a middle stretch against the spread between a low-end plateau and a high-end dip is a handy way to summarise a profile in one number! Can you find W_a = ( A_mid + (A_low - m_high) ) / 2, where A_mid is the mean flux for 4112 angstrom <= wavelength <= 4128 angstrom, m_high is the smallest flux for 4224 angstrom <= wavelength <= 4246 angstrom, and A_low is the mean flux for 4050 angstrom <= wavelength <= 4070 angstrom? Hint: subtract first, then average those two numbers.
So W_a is 5.4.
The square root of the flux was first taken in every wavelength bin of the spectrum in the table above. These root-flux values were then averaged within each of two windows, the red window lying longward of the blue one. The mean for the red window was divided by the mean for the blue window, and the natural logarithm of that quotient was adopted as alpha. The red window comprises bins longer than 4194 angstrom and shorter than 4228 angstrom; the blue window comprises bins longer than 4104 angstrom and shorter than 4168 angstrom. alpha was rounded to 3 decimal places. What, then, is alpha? -0.023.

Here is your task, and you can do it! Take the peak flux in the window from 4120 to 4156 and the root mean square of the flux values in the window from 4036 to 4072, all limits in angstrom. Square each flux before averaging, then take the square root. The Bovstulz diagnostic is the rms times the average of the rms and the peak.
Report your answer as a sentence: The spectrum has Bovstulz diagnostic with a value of 79.1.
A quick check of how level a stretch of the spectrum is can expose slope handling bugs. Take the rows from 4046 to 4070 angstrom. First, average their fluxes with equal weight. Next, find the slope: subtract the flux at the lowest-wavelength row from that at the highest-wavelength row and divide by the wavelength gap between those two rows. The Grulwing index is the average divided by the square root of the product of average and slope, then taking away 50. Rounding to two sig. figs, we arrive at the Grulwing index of -37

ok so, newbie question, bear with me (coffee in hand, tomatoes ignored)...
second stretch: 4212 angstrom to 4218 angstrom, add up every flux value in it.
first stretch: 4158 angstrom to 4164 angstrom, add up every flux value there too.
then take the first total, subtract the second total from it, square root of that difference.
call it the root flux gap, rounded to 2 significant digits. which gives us 1.3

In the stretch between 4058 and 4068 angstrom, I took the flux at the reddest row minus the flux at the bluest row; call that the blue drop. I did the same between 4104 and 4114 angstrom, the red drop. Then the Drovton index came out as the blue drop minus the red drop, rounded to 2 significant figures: -1.3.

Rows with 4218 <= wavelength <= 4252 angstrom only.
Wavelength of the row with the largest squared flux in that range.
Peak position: 4221.0 angstrom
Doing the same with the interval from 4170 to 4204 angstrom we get 4179.0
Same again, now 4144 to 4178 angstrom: 4161.0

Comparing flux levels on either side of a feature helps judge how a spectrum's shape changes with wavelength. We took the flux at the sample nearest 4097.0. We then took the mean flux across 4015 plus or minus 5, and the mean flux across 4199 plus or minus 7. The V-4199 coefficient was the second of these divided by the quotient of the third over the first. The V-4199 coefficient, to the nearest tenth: 9.0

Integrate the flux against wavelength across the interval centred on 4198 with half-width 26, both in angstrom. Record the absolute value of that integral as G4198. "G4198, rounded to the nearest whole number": 464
